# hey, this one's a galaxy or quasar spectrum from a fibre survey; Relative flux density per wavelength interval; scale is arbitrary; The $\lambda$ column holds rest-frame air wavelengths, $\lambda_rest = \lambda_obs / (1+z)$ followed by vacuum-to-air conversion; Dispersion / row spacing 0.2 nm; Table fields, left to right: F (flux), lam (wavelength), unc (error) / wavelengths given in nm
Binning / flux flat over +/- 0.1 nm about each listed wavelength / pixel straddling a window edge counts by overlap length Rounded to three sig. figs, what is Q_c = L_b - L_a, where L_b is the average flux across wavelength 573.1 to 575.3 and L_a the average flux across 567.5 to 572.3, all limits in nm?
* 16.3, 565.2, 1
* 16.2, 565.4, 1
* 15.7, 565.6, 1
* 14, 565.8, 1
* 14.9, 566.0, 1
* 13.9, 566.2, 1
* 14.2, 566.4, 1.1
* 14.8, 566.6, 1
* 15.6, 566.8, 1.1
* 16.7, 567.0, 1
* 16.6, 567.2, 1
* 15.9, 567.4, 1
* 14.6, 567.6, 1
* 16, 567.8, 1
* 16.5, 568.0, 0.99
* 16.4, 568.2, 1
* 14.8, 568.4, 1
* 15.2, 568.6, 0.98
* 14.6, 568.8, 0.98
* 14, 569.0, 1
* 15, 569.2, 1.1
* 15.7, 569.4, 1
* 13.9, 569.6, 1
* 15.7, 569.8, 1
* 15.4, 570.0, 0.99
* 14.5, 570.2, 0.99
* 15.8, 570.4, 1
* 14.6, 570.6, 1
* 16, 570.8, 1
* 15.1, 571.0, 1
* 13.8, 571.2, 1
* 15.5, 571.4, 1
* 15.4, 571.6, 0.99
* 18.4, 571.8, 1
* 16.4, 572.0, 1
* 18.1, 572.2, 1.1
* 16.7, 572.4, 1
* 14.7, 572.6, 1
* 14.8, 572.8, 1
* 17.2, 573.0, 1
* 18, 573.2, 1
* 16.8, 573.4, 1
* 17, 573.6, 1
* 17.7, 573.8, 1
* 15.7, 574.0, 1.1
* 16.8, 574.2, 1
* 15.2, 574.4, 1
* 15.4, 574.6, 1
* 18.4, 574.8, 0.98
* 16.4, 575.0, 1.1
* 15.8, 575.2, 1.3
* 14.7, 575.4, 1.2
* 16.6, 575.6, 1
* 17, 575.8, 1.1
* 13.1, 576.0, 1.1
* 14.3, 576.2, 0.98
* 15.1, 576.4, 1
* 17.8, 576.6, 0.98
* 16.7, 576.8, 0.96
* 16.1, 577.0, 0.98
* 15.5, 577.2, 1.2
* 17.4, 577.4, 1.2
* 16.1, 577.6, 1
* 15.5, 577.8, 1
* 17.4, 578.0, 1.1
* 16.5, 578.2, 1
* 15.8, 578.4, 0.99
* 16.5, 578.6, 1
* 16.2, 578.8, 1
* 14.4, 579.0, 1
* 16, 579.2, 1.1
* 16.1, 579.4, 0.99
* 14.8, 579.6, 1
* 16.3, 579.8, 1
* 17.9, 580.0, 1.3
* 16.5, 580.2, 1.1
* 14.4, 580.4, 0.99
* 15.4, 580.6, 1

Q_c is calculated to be 1.18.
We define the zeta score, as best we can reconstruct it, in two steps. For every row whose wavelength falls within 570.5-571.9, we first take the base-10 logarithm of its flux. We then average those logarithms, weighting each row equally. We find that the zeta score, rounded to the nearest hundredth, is 1.19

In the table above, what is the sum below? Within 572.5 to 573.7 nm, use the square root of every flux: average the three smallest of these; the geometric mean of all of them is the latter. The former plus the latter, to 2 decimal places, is 7.97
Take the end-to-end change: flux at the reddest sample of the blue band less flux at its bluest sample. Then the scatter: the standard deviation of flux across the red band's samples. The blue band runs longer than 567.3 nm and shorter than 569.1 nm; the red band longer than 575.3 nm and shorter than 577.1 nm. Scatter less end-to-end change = 3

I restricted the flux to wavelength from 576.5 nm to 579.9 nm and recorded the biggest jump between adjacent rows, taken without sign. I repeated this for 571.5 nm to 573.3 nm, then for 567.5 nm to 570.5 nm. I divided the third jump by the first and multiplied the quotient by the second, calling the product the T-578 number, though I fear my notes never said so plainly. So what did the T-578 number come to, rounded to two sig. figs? 2.8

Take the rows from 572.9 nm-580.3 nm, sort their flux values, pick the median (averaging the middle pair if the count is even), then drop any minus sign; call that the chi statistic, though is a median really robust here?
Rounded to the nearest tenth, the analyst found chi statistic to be 16.3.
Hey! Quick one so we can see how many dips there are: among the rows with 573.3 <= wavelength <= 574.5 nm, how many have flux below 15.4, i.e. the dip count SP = 1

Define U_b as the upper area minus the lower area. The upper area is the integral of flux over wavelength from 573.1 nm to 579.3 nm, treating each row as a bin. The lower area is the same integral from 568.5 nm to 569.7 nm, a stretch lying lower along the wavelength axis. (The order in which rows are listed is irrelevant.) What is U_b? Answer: 83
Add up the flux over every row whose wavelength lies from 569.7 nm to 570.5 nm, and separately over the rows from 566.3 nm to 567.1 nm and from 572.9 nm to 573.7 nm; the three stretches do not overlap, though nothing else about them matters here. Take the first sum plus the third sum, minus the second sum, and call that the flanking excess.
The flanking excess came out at 69.1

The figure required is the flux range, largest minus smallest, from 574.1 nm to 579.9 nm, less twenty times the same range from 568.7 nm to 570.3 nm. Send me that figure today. -31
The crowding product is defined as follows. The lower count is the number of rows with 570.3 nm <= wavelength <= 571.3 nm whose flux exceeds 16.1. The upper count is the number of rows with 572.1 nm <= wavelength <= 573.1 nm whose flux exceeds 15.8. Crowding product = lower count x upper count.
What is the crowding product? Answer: 0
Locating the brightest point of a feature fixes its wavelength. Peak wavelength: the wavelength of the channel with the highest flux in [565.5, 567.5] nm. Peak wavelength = 567.0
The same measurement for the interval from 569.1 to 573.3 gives 571.8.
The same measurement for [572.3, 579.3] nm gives 574.8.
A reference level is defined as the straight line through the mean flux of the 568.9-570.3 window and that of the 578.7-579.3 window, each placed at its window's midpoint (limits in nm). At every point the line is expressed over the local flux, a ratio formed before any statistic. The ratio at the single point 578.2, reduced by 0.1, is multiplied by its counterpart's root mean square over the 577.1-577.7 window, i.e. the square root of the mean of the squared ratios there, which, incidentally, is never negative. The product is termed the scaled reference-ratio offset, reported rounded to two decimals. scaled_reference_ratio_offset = 0.79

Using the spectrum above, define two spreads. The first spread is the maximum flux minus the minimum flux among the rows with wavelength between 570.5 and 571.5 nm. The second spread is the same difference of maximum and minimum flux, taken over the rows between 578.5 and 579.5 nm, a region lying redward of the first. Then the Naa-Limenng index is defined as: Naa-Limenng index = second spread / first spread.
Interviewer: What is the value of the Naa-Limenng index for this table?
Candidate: 0.95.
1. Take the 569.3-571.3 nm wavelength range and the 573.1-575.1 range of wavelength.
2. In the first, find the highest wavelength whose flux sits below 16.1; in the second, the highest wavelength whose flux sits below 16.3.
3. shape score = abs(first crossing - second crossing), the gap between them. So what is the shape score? 3.40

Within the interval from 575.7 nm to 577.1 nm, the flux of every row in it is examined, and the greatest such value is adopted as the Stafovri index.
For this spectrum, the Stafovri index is 17.8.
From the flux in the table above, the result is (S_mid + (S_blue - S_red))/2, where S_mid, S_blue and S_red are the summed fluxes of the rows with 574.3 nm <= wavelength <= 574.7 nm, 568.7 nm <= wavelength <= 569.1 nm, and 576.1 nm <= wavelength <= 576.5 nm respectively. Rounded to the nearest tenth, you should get 14.9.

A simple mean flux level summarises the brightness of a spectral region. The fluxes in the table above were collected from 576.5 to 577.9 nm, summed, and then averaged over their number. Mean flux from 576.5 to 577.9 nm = 16.4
